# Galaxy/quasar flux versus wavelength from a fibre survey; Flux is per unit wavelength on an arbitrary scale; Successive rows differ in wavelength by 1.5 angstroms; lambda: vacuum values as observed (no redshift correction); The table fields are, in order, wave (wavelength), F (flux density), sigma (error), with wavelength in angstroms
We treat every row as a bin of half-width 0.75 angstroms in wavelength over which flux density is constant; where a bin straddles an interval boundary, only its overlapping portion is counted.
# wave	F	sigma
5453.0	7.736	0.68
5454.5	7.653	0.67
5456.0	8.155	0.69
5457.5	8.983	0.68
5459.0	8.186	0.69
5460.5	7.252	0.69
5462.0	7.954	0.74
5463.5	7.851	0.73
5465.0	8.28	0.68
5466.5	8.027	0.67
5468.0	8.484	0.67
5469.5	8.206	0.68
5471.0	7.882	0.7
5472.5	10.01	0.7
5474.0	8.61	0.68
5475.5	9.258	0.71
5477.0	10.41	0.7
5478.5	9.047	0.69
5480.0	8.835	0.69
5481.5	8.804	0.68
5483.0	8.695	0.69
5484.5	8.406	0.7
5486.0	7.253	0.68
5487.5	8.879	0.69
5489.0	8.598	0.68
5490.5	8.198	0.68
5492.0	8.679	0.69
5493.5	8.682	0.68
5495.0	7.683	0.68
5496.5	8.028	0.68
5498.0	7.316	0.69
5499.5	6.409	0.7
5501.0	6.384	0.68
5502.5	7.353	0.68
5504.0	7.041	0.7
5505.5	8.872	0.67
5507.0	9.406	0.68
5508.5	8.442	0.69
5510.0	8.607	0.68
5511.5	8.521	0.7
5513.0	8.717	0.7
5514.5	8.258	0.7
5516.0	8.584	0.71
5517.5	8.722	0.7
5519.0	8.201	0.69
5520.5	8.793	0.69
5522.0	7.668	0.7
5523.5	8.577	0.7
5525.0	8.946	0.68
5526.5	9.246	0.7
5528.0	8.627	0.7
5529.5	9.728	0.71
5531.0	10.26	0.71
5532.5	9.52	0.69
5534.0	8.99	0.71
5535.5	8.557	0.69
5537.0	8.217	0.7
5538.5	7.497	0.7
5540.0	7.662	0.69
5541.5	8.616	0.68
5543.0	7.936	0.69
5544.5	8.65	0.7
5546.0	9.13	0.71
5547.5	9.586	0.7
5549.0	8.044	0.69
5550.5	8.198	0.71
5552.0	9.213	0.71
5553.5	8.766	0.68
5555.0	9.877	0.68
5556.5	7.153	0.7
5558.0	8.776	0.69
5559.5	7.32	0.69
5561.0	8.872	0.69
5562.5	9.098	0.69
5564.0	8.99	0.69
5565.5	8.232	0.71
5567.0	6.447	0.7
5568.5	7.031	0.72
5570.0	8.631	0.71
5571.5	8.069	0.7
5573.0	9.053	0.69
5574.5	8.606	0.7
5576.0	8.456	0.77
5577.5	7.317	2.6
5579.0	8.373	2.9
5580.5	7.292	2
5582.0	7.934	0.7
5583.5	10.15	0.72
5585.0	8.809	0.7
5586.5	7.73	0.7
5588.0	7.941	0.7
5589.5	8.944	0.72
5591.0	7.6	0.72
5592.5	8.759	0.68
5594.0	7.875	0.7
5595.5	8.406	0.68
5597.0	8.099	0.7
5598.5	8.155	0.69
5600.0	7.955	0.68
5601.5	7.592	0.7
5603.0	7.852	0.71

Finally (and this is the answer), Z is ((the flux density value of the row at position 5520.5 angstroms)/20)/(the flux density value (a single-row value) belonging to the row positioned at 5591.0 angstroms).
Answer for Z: 0.058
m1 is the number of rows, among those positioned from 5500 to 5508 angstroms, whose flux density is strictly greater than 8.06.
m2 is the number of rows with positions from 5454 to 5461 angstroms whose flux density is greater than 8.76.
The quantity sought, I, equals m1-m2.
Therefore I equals 1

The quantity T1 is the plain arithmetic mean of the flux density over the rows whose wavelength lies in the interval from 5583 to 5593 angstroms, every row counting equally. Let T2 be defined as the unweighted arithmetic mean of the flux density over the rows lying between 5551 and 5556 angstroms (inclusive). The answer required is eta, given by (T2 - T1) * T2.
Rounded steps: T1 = 8.6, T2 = 9.29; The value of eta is 7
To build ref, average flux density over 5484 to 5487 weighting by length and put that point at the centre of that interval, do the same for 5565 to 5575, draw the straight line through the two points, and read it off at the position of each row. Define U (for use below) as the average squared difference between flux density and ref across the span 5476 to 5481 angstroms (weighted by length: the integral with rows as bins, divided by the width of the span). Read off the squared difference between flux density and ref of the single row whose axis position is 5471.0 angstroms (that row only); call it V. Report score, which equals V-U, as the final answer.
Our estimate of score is -2.8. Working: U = 2.8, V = 0.00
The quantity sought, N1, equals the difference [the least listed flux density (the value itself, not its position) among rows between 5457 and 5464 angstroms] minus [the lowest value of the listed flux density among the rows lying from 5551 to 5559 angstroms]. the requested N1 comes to 0.1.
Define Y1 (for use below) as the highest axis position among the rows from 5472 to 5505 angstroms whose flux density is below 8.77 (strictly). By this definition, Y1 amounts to 5504.0 angstroms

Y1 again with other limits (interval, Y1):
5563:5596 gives 5595.5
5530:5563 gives 5559.5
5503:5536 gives 5535.5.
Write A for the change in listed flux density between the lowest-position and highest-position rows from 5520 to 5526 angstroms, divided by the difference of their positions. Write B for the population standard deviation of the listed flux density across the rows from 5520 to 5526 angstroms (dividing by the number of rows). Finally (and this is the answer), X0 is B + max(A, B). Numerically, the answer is 1.0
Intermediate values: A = 0.03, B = 0.50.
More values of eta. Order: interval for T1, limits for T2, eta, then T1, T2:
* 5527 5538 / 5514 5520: -6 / 9.1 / 8.44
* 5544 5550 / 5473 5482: 3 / 8.9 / 9.16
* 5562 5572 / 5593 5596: 1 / 8.1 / 8.14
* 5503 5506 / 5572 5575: 8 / 8.0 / 8.83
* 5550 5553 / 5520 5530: 1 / 8.7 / 8.80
